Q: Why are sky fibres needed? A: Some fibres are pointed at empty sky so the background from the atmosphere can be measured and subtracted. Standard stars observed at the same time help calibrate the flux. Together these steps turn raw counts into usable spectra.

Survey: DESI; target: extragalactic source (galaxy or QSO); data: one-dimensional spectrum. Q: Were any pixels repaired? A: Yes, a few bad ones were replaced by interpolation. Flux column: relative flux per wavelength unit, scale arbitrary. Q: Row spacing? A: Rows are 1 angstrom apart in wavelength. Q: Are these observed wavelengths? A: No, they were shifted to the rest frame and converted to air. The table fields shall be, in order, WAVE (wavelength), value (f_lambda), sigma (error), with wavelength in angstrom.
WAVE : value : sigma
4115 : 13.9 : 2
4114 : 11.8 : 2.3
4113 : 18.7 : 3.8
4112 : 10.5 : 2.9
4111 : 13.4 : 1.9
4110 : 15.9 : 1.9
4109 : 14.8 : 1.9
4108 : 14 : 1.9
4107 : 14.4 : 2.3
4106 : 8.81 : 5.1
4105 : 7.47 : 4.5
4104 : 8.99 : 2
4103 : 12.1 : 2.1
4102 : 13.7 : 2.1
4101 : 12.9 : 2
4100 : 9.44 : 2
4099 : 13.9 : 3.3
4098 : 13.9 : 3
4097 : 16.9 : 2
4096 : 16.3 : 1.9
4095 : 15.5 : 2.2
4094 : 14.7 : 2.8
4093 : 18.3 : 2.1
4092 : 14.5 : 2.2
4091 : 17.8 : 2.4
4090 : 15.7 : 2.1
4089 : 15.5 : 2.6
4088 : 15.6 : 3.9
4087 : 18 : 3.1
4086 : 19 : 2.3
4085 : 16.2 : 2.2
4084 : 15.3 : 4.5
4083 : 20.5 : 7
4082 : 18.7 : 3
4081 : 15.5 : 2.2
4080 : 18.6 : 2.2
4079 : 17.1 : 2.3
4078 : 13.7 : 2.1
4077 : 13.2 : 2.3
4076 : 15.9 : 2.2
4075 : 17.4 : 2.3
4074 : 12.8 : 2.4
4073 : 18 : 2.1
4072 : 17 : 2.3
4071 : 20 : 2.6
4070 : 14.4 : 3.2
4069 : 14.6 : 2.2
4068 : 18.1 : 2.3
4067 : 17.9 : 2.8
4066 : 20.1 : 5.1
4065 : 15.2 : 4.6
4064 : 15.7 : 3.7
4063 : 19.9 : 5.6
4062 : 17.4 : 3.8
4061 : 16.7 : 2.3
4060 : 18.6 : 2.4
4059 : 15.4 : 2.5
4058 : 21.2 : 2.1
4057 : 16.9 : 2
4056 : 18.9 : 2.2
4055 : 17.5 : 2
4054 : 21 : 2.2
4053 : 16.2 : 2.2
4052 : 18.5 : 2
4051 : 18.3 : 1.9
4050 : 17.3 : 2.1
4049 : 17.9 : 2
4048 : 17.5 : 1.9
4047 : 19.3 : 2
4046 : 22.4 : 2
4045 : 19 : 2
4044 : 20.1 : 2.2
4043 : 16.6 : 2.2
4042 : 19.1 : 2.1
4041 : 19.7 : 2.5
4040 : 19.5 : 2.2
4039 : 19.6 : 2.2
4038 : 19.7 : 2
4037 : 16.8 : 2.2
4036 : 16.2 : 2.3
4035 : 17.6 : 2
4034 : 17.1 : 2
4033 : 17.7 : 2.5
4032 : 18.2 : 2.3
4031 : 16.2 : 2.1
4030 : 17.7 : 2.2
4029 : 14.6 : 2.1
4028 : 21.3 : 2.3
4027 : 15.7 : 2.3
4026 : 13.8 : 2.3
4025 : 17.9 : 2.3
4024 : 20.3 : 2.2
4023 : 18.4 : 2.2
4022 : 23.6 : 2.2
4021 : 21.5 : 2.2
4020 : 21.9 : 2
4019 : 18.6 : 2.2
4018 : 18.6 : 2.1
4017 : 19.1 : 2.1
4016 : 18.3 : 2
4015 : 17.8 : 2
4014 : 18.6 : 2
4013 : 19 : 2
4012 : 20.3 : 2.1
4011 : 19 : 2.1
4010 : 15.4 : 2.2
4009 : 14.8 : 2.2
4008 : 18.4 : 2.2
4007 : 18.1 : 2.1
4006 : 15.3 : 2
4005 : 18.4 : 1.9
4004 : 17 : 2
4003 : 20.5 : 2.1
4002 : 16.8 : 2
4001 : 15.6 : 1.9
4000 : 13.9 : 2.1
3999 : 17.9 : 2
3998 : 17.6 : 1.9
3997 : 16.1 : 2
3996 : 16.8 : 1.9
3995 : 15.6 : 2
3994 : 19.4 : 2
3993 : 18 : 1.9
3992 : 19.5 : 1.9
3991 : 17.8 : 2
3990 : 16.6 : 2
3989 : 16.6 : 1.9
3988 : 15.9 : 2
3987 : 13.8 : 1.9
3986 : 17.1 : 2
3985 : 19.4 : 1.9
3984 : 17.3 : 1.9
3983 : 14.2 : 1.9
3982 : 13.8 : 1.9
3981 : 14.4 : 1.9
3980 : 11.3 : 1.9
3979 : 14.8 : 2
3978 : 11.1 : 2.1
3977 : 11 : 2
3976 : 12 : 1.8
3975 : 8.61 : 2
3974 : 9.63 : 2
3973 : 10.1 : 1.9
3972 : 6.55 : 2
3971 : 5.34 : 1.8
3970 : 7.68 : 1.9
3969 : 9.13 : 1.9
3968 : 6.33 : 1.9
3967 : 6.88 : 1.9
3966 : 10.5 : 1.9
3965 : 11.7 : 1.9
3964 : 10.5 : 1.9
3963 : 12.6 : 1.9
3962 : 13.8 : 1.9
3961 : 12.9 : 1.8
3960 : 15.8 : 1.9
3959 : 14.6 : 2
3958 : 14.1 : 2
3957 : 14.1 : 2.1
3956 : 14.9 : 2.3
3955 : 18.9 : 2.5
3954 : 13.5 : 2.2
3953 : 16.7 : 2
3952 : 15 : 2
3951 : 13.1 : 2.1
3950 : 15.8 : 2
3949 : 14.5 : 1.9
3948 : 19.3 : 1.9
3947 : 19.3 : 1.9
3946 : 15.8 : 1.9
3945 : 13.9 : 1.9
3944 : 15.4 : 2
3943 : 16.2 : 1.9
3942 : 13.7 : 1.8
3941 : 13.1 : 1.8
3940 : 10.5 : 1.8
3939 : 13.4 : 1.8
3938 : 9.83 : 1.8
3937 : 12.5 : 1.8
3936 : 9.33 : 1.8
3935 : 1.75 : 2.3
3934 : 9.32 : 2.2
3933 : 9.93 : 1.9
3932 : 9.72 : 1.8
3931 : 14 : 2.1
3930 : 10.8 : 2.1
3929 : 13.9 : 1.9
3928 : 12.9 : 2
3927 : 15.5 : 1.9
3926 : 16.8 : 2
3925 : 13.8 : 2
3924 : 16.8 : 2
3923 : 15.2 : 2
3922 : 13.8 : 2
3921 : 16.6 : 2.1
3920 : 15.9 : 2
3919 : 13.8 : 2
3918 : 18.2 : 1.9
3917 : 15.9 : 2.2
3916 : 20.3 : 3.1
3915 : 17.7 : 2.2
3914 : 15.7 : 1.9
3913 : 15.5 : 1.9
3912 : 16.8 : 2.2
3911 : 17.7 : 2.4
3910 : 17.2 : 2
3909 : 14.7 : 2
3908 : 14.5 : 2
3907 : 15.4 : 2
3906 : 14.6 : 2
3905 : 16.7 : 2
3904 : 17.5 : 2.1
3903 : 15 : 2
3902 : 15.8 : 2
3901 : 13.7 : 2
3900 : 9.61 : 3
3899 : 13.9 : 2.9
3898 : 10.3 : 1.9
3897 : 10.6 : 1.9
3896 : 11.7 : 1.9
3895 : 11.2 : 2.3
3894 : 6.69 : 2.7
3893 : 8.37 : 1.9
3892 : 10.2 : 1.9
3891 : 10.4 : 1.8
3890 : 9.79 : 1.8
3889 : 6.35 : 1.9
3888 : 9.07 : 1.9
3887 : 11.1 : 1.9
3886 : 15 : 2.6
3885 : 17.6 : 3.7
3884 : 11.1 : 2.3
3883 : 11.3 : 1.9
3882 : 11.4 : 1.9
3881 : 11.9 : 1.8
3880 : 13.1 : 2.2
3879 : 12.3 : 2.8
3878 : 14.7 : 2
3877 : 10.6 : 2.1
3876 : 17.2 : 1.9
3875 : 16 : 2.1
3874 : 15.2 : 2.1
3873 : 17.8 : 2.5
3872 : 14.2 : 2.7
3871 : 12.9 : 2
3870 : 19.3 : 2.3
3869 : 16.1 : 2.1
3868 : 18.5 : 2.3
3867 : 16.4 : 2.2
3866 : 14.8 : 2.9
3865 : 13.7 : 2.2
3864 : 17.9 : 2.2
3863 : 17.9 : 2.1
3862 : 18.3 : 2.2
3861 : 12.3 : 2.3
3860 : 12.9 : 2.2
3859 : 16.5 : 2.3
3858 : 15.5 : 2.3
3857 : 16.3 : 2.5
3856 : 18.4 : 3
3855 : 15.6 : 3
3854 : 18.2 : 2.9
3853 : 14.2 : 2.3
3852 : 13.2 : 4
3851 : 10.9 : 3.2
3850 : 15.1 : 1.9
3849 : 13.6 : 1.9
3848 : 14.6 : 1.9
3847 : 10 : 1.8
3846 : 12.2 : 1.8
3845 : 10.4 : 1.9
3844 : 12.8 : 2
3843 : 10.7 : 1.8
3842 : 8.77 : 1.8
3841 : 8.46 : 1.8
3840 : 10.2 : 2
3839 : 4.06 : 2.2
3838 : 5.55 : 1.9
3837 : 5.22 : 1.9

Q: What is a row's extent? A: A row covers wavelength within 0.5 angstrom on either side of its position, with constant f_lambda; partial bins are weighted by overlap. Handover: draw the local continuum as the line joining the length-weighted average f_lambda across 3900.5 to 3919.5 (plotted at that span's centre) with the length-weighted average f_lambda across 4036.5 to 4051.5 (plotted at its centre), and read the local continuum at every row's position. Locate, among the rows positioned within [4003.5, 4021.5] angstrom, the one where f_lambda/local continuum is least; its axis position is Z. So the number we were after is 4009 angstrom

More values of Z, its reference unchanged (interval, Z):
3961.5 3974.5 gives 3971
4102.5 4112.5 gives 4105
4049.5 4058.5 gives 4053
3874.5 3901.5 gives 3889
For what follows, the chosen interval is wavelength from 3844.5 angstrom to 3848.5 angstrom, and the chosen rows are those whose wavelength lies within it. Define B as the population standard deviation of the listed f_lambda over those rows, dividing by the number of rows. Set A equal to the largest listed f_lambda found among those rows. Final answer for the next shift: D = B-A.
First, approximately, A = 14.6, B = 1.8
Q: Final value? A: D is -13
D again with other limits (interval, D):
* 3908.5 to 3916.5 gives -19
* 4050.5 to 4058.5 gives -20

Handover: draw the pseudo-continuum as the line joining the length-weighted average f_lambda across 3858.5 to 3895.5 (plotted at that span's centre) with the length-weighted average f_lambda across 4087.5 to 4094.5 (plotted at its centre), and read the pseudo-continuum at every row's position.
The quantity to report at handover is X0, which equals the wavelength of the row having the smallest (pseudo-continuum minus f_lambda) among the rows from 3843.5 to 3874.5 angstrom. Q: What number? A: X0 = 3870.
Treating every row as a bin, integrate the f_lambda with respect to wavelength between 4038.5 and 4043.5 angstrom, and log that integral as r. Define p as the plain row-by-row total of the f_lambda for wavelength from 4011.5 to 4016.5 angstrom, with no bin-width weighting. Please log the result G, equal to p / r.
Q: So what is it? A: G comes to 1.0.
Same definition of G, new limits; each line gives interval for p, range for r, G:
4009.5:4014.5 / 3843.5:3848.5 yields 1.5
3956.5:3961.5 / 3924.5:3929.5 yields 1.0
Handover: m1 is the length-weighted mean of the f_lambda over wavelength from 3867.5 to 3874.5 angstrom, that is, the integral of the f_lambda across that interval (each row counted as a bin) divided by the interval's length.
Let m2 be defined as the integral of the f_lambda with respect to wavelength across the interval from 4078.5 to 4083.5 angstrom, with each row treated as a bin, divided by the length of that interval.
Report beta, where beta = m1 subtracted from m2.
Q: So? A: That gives 1.8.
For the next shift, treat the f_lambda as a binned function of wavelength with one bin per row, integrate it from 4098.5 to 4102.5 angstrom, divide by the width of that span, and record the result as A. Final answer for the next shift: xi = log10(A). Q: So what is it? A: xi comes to 1.10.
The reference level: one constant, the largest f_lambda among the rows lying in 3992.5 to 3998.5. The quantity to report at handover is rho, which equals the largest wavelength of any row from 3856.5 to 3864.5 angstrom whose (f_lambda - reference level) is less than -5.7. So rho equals 3861 angstrom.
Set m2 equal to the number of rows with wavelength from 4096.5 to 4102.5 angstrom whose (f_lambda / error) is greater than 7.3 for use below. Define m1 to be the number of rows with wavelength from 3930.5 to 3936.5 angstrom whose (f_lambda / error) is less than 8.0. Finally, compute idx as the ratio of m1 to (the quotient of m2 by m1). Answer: 36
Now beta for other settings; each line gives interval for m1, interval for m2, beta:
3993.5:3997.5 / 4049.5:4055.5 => 1.2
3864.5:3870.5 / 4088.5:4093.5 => -0.1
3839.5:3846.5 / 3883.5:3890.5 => 0.9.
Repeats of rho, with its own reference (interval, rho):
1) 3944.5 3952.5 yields 3951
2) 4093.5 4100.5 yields 4100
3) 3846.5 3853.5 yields 3852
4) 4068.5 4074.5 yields 4074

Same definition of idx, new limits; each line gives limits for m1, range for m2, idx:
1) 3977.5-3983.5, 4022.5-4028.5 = 9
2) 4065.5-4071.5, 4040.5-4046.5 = 6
